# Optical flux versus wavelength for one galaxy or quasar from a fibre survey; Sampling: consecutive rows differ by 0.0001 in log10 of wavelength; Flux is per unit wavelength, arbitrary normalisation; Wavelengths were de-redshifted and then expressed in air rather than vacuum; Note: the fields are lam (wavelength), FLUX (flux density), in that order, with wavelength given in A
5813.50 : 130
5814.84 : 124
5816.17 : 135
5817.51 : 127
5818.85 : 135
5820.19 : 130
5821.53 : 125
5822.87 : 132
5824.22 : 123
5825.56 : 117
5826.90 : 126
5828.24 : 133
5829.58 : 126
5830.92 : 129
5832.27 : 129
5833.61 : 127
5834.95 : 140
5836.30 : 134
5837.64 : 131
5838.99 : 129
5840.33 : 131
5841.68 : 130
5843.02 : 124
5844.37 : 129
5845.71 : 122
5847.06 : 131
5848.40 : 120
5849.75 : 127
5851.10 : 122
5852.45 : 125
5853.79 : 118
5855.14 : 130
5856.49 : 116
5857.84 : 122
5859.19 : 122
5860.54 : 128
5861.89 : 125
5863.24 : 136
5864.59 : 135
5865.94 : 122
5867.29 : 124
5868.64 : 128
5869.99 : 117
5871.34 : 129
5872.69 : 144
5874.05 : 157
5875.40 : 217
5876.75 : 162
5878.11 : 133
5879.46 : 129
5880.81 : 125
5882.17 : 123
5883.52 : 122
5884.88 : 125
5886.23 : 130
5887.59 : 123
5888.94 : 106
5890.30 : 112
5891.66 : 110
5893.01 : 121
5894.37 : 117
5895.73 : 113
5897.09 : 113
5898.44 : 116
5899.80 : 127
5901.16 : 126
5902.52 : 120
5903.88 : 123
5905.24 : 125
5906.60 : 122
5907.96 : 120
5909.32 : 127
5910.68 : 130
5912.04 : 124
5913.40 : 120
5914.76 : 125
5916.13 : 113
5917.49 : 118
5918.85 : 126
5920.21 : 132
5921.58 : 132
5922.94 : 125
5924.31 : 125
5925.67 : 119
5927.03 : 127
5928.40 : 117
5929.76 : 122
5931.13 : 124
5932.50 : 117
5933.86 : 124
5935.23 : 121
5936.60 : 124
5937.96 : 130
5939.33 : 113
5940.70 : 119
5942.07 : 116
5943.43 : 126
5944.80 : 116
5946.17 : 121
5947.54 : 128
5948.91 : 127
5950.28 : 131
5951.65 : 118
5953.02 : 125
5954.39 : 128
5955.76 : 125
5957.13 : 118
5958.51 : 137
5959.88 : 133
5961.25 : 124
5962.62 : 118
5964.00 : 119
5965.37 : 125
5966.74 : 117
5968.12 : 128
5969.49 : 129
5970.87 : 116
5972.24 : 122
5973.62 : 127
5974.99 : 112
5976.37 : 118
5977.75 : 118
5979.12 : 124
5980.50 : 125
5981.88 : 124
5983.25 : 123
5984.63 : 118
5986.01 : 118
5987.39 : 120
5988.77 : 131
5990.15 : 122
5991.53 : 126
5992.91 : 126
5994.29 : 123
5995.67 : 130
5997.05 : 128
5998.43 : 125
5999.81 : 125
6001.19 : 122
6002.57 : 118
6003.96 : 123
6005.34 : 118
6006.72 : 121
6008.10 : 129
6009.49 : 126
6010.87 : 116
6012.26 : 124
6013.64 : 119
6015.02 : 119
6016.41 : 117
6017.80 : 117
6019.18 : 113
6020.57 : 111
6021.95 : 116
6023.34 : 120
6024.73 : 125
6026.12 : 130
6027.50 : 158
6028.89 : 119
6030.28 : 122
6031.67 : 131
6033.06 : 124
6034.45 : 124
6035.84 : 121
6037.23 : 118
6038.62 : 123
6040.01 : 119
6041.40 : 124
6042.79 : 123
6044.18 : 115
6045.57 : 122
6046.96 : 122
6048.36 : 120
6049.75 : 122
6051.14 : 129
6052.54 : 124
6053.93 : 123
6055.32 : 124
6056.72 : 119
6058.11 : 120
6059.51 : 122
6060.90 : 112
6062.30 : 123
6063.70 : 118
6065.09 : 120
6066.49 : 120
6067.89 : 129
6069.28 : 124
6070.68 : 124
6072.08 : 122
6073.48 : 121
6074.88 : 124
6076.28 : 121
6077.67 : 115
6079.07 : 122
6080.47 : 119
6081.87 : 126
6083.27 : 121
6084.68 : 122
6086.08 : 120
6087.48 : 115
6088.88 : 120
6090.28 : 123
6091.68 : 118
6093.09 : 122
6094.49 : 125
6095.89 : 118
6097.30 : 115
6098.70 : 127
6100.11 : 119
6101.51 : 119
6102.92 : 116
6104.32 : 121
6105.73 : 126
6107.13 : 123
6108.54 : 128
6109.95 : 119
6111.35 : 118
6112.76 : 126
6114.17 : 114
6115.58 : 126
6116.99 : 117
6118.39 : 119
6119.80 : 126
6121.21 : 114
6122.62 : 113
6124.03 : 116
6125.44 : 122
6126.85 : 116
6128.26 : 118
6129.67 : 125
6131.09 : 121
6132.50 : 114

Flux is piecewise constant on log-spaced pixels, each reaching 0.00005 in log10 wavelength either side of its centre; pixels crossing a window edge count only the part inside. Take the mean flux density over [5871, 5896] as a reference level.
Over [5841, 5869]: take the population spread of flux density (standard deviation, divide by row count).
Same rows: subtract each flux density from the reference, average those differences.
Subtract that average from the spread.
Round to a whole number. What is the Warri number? -1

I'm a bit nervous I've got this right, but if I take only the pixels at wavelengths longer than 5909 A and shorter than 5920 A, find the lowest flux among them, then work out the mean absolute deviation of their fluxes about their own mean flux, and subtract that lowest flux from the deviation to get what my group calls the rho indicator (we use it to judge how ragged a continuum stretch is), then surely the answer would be -109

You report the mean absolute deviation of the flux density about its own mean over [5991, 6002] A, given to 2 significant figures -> 1.9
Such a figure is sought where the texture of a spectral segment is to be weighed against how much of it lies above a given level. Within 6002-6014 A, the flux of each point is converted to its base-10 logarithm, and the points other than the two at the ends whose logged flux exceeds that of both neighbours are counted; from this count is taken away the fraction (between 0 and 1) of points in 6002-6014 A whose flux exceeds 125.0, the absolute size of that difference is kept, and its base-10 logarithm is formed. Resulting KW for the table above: 0.444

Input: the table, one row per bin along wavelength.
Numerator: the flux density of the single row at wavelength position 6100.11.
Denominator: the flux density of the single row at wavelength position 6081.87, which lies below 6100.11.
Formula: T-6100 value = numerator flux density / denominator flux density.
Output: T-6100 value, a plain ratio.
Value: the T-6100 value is 0.94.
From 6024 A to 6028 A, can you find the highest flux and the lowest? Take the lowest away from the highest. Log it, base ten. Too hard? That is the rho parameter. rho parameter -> 1.52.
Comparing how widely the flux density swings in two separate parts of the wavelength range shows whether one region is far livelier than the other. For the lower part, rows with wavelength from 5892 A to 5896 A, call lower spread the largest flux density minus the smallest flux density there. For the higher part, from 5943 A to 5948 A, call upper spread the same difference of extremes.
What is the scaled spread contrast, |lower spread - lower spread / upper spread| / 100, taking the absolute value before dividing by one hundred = 0.073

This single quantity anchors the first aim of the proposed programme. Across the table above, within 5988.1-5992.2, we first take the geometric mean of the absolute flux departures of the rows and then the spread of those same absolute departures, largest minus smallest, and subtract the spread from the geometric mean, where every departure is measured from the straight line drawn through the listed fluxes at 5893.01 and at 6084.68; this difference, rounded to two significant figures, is -6.2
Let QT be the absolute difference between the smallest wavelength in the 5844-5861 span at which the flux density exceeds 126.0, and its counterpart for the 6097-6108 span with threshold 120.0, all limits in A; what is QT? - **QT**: 254.3 A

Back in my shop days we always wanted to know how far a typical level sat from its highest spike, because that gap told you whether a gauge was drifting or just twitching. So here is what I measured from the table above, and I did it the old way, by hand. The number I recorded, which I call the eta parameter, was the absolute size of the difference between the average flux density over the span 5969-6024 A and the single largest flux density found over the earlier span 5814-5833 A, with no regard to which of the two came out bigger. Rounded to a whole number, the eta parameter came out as 14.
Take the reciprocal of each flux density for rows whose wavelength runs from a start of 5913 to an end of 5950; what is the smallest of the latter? 0.0076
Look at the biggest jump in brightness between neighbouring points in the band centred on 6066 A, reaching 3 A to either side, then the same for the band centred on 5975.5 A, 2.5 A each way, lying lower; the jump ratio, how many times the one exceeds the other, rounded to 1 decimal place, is 0.6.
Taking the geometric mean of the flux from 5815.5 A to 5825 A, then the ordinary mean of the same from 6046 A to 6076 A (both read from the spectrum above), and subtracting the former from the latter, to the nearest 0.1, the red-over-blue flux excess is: -7.5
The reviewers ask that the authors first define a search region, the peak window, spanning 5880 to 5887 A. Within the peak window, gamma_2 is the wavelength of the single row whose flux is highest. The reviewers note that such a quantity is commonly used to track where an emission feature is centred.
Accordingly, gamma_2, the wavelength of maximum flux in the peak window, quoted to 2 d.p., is 5886.23 A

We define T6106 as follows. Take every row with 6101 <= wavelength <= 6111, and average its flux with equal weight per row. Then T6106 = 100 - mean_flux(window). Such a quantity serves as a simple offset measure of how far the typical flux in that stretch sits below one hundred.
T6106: -21.7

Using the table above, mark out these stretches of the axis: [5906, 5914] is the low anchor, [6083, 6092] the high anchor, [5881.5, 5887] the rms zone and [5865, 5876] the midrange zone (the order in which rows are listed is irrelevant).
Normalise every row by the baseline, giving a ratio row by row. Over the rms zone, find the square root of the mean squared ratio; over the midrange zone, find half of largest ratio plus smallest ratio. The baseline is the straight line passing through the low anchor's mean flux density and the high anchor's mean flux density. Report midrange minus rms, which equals 0.33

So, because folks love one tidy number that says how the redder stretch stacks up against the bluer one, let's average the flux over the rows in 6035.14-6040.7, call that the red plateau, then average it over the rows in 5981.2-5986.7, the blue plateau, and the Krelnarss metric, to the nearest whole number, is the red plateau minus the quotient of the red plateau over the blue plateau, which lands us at 119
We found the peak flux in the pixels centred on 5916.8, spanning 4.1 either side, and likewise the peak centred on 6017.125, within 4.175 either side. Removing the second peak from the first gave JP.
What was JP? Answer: 13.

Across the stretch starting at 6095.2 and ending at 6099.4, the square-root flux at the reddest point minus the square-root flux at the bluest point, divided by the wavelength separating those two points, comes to 0.14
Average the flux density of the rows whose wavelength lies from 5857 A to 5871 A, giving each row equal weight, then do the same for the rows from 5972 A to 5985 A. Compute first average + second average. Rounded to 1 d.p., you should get 247.0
